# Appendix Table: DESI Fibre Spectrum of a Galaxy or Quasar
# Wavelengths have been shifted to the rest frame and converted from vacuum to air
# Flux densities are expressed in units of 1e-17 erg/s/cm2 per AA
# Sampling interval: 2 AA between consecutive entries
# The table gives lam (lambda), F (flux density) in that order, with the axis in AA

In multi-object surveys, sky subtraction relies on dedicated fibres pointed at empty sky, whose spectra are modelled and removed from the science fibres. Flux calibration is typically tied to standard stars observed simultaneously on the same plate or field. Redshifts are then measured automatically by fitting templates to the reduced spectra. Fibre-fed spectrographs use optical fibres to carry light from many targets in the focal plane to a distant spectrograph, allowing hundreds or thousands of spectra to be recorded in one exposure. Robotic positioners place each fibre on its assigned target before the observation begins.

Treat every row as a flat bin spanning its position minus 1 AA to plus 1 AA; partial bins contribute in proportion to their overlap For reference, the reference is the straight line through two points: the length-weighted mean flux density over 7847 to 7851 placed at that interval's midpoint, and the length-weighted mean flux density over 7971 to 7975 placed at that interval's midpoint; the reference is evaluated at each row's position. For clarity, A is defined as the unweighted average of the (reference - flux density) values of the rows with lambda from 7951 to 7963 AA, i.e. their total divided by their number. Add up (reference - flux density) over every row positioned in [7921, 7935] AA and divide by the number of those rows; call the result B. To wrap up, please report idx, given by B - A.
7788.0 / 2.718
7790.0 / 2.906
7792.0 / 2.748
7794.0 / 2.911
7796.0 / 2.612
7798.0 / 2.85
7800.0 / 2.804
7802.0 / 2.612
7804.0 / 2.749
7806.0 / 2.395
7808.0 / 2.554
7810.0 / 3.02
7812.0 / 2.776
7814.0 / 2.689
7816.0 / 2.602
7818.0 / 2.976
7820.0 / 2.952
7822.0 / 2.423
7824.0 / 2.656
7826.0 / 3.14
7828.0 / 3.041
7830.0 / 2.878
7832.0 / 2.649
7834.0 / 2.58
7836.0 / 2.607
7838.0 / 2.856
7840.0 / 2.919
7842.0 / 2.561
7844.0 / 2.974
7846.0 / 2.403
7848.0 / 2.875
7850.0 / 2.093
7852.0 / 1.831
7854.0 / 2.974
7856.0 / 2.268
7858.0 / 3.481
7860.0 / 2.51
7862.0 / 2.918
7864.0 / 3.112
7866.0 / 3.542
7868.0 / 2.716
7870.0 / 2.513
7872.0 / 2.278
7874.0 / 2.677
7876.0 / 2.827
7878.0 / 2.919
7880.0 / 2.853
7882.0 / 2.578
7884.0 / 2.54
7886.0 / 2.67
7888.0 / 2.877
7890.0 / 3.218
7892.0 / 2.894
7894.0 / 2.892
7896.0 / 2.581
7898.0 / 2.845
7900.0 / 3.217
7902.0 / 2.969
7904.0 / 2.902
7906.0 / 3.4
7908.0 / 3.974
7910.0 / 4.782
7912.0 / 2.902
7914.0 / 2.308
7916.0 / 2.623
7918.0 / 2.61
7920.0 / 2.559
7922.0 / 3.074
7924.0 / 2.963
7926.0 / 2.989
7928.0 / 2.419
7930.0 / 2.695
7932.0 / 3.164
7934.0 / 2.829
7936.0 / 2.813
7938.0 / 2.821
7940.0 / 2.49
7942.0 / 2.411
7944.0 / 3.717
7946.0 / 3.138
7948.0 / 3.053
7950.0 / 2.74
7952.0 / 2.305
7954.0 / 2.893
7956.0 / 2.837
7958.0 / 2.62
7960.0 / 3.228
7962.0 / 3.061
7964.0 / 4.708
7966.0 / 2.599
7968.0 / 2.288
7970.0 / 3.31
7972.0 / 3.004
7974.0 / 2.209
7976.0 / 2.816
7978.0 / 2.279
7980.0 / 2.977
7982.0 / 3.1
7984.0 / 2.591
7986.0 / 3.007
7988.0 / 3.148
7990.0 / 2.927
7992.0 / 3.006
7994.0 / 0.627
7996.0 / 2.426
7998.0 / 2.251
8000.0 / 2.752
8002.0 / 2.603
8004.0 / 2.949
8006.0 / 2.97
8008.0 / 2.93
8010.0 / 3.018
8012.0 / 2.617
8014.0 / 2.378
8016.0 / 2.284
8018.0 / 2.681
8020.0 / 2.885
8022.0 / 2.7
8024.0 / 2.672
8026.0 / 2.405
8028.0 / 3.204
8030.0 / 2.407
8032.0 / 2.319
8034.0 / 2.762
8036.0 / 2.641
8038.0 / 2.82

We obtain -0.1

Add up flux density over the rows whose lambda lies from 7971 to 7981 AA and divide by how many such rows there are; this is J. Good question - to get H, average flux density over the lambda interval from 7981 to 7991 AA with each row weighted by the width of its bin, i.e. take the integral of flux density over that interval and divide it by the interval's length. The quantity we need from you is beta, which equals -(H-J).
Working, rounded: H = 2.95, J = 2.66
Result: -0.30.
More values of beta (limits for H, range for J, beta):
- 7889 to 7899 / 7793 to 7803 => -0.13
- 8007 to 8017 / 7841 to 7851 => -0.06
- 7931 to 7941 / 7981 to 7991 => 0.13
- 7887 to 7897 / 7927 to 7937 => -0.11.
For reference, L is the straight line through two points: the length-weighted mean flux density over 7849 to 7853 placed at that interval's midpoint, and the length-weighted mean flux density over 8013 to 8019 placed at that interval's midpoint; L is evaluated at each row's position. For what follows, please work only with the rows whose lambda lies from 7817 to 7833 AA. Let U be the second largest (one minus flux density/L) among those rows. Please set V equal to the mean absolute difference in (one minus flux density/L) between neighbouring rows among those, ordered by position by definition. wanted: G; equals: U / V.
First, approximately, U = -0.39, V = 0.14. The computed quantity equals -2.9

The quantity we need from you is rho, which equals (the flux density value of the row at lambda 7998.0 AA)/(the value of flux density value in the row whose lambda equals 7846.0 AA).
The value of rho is 0.94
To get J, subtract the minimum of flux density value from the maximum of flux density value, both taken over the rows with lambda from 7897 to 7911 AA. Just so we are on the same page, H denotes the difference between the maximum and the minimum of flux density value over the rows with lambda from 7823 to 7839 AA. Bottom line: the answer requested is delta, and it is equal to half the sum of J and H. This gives 1.2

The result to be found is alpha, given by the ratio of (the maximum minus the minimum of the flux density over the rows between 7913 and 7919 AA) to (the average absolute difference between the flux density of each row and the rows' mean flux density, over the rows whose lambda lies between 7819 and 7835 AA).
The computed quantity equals 1.5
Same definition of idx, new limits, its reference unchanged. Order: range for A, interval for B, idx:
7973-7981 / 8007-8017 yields 0.0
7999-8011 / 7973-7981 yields 0.3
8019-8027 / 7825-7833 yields -0.5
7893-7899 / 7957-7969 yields -0.2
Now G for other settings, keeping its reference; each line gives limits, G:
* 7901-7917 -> -0.7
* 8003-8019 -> 0.3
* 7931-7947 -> -0.7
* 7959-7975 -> 0.0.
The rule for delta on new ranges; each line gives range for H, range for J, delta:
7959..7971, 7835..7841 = 1.4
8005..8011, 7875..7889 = 0.2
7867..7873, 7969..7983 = 0.8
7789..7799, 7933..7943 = 0.4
